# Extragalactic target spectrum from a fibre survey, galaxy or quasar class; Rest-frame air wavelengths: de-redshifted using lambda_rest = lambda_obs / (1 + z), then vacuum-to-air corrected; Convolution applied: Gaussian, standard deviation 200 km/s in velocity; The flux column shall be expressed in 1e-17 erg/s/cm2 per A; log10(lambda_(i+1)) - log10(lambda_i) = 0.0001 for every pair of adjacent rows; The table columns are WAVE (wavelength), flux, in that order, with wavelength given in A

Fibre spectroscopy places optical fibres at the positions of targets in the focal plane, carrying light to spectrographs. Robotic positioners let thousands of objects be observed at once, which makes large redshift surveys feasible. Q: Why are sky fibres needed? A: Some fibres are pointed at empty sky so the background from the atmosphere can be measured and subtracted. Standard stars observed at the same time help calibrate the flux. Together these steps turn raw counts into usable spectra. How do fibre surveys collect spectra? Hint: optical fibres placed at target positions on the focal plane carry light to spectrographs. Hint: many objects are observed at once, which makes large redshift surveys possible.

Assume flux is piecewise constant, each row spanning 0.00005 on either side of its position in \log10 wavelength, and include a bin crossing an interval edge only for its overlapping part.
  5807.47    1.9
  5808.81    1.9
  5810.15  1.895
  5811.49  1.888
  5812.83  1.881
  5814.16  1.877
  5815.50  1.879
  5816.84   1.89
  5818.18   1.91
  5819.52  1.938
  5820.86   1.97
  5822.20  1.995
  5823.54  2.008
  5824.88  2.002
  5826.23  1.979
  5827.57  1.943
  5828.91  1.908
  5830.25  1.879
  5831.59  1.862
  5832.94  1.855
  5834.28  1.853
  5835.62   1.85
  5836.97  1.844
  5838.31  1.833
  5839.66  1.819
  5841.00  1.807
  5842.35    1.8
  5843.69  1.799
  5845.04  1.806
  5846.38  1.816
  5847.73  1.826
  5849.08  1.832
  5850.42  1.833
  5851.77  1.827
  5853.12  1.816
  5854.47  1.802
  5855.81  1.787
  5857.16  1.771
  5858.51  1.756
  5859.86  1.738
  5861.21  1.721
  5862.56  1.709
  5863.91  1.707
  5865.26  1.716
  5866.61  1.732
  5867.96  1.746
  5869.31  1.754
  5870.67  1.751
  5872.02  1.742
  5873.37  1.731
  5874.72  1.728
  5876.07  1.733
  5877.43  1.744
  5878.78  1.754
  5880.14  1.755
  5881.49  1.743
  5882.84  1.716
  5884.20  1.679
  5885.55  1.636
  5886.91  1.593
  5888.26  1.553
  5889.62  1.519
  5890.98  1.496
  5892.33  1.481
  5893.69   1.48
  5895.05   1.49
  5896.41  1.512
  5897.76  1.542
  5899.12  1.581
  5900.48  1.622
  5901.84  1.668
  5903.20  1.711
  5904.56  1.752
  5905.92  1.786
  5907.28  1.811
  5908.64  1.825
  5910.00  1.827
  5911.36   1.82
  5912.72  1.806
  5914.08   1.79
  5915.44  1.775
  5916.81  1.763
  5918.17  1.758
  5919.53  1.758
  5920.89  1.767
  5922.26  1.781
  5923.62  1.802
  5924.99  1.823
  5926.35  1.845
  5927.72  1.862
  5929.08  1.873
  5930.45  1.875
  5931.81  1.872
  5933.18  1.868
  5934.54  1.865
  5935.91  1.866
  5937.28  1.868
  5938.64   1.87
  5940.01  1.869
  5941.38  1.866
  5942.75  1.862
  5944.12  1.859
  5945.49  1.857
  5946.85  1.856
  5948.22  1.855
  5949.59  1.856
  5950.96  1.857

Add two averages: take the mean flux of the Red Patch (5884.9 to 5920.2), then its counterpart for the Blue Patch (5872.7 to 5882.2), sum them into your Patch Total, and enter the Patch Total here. 3.41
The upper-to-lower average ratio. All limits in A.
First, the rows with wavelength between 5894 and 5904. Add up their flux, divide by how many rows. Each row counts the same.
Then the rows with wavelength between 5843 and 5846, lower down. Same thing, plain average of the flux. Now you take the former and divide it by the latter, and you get 0.88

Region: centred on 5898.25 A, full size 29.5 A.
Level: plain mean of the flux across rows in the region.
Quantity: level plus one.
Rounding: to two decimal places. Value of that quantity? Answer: 2.64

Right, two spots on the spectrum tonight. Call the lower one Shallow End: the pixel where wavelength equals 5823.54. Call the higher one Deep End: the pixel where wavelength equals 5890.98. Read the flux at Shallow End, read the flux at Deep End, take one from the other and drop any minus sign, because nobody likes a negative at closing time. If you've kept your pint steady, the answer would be 0.512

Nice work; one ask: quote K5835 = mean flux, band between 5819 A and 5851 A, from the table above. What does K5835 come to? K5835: 1.88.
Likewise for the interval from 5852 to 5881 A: 1.75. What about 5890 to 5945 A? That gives 1.76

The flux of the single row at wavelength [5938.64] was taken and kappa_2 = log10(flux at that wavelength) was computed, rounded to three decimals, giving 0.272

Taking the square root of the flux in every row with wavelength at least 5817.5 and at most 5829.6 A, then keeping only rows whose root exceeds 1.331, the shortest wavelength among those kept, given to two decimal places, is 5818.18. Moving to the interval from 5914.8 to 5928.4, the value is 5915.44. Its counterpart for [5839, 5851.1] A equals 5839.66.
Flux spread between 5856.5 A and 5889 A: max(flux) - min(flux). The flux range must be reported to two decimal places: 0.22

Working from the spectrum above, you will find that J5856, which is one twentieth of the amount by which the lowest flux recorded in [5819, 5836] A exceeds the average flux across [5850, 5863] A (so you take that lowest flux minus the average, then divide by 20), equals 0.004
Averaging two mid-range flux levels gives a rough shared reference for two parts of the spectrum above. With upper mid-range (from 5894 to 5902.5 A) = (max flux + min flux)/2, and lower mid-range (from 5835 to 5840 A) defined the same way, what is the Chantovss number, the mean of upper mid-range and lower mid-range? 1.71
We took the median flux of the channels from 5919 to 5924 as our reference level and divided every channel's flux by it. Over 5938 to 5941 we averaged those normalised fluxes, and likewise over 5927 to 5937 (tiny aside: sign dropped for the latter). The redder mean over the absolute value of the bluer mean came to 1.00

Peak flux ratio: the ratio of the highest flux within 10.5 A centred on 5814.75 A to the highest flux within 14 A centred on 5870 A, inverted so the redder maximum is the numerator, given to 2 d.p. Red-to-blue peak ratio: 0.91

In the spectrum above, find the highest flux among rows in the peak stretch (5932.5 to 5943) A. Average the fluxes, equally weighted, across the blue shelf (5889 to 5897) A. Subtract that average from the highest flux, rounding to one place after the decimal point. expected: 0.4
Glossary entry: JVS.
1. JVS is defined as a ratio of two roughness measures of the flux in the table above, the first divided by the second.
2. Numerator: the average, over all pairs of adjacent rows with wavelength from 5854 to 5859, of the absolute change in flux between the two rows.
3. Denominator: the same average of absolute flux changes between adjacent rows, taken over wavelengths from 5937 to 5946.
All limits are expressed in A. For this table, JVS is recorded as 6.1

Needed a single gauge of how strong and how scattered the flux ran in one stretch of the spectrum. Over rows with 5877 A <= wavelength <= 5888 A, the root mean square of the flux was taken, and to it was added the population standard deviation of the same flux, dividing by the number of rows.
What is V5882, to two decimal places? 1.76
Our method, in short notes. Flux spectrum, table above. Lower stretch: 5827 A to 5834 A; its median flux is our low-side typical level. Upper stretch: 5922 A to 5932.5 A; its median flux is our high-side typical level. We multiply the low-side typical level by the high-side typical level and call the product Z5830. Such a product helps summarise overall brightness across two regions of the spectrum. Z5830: 3.48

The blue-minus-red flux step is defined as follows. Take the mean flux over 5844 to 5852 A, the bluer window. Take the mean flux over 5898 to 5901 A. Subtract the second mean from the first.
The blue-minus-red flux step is 0.2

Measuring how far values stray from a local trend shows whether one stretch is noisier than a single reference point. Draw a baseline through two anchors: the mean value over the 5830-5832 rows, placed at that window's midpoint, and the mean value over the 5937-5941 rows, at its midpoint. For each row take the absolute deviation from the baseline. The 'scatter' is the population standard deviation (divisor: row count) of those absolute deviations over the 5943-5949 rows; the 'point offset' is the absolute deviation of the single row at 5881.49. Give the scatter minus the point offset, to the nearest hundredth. -0.13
